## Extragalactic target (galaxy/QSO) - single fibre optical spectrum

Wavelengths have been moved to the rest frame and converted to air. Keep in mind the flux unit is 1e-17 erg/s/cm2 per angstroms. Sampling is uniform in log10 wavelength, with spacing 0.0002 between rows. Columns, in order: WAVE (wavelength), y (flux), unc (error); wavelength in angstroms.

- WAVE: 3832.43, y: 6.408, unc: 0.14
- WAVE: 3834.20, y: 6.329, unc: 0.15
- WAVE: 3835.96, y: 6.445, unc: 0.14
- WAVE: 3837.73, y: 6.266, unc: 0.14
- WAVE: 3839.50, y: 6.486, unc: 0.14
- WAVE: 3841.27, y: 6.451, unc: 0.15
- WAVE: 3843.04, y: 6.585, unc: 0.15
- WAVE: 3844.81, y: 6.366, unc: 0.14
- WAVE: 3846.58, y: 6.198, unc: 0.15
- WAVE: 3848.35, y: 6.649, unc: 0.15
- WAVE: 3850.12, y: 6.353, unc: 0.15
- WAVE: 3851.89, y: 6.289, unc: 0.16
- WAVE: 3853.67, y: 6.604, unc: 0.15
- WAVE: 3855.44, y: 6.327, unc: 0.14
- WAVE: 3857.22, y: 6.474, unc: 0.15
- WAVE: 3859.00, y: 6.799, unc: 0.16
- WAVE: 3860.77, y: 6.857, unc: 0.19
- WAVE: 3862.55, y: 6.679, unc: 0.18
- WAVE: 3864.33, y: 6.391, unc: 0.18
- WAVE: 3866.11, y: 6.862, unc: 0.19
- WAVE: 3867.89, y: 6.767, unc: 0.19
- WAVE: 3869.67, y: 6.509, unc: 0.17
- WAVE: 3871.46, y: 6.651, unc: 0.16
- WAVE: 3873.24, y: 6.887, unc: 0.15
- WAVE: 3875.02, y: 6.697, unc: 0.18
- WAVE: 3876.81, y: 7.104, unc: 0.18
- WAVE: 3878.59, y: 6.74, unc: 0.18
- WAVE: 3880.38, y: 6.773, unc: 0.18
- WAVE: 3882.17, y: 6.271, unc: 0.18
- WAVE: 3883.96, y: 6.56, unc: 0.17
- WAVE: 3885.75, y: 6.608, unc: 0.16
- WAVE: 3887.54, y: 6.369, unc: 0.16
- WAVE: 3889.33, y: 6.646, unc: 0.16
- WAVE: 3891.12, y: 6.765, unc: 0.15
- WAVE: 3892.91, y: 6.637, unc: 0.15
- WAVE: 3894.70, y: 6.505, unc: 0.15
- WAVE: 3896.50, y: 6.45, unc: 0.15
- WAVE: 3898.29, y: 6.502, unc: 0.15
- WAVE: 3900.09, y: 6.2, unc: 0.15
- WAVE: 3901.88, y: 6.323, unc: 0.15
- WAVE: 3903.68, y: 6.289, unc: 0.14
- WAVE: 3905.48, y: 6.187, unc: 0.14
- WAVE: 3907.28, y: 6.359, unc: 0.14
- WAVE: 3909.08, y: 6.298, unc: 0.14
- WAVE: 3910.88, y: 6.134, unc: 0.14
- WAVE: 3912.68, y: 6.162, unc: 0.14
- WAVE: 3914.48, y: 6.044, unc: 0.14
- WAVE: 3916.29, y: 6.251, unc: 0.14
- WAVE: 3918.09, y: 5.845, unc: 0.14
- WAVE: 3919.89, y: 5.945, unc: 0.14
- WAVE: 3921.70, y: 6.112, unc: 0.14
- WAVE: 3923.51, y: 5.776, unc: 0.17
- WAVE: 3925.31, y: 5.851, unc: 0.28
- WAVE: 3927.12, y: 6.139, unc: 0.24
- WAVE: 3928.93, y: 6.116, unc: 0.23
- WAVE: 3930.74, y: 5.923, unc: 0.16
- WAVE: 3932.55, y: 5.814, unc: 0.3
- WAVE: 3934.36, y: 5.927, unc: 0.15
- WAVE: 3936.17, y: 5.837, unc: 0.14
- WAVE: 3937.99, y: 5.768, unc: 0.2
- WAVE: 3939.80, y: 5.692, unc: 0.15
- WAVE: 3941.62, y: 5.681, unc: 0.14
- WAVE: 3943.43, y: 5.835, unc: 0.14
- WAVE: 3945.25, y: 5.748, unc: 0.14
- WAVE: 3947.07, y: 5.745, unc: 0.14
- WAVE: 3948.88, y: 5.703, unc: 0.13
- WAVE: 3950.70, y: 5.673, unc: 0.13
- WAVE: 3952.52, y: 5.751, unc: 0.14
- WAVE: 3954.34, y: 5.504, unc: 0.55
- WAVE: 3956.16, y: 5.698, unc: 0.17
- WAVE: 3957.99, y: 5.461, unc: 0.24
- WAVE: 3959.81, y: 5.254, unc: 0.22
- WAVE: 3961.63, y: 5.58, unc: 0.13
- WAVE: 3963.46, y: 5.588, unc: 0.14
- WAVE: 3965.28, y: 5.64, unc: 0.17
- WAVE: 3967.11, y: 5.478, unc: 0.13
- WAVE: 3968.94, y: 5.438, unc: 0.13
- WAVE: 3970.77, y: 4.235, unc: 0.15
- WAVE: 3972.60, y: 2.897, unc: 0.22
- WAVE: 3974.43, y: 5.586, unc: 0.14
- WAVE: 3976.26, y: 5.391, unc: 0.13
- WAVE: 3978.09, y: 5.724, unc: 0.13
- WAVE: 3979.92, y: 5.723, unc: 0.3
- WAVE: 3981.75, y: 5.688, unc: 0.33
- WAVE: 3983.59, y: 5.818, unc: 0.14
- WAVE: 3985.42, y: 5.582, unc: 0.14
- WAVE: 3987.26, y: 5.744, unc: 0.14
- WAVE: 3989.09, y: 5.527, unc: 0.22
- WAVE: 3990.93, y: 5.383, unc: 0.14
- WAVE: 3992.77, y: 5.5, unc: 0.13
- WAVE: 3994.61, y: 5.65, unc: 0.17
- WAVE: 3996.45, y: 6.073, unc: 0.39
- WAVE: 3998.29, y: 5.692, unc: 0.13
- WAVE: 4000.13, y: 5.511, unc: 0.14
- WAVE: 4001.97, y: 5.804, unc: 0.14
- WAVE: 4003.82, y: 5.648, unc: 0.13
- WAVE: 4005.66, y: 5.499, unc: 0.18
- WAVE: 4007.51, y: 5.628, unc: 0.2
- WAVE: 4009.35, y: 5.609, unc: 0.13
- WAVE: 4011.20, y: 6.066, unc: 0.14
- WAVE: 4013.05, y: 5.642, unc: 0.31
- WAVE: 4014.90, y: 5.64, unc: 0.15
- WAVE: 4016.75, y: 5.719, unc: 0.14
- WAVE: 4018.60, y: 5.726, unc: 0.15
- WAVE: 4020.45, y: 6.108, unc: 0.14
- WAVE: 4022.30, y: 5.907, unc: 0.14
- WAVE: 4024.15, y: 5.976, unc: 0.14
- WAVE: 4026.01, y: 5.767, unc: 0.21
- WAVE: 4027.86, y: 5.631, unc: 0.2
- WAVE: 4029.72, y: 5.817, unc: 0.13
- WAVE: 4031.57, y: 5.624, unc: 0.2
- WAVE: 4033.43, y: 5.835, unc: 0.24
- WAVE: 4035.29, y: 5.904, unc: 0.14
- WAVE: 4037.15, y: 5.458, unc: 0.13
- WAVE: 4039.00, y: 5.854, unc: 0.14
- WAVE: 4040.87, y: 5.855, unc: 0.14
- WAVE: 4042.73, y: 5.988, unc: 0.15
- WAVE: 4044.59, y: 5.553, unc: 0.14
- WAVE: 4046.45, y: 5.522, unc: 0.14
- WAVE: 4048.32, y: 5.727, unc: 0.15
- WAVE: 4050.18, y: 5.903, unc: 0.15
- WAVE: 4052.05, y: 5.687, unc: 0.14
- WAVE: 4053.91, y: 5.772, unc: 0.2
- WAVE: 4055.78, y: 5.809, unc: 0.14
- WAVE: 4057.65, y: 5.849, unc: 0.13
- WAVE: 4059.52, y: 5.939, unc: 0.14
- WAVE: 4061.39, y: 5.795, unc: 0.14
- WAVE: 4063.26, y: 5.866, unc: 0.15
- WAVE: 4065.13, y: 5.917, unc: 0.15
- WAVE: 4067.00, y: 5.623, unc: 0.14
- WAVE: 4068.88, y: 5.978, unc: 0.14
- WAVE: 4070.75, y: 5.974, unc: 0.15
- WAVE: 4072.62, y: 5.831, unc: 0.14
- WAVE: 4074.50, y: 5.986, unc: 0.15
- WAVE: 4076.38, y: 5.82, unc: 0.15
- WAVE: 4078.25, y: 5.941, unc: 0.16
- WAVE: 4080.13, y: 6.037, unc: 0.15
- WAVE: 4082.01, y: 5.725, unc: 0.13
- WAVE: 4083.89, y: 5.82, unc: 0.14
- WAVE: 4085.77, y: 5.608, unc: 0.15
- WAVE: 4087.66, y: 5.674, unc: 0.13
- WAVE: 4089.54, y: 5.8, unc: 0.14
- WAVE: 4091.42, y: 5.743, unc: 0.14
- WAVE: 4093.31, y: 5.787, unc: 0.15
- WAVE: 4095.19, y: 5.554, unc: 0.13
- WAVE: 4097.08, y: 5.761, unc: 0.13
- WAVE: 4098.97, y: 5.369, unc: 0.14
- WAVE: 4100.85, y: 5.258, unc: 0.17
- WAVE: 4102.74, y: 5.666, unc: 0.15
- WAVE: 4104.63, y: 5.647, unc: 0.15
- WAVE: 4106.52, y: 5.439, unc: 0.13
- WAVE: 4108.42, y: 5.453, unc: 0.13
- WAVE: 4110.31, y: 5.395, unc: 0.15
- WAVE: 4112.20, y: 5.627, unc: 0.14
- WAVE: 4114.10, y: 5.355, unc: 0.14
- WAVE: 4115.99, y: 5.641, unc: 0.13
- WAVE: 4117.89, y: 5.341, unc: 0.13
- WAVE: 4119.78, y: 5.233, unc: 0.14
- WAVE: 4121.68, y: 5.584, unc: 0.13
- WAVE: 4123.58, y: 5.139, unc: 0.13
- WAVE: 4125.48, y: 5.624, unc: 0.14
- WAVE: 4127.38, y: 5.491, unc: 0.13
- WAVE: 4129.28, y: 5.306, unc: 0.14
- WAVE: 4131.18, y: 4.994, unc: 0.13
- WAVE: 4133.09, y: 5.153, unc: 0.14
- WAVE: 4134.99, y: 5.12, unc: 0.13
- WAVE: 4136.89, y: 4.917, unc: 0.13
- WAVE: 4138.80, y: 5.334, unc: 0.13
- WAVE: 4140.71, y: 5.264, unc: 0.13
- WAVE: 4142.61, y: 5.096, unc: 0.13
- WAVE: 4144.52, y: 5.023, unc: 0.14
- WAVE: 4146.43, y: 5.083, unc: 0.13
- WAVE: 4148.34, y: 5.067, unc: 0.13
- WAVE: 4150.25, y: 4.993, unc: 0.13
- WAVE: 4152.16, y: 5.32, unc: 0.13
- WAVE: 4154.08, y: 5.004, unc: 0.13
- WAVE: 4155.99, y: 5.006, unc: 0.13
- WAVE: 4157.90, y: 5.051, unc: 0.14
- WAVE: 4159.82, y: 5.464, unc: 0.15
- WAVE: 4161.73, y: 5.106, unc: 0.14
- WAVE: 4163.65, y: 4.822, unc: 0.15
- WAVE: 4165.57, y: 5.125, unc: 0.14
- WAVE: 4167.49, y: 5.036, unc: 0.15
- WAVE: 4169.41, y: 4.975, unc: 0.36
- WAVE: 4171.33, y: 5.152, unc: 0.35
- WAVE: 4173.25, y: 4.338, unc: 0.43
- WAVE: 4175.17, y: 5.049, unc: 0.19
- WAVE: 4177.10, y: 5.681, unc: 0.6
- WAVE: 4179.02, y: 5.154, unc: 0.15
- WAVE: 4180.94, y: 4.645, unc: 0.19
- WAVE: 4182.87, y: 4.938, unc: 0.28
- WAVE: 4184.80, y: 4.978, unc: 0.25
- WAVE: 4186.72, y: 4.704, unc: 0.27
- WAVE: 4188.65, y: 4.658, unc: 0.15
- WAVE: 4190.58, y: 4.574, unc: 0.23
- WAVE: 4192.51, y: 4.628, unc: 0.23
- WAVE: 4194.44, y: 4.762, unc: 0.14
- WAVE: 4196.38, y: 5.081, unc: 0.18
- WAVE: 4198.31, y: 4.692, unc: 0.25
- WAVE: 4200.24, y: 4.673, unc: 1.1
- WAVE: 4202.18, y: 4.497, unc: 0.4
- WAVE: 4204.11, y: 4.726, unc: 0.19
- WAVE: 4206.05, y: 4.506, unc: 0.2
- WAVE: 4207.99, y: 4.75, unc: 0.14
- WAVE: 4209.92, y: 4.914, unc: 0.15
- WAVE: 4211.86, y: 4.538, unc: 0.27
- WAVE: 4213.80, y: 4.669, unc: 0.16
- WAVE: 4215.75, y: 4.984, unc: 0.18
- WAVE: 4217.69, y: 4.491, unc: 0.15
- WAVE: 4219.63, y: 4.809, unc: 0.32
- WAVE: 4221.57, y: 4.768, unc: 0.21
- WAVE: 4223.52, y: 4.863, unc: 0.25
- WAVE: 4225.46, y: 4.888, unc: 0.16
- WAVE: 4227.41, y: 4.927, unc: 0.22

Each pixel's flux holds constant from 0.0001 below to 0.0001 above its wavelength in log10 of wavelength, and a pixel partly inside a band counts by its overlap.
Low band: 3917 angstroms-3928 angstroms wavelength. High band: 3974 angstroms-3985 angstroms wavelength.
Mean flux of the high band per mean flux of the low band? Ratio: 0.95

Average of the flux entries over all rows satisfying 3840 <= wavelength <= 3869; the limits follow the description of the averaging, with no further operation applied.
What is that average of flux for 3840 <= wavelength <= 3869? 6.54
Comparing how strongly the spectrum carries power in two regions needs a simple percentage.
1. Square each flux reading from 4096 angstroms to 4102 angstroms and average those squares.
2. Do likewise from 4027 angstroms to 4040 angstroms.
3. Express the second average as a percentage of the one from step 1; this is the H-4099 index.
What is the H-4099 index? 110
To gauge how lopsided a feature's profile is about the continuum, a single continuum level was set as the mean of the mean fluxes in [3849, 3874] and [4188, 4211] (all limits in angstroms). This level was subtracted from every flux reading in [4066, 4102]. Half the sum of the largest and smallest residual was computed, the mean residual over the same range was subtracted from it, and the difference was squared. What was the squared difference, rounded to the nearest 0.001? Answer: 0.011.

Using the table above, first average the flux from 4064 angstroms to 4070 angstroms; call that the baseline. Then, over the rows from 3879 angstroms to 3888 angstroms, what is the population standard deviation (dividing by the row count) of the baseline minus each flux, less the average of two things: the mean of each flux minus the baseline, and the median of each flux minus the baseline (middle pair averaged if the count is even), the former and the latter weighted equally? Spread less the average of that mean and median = -0.5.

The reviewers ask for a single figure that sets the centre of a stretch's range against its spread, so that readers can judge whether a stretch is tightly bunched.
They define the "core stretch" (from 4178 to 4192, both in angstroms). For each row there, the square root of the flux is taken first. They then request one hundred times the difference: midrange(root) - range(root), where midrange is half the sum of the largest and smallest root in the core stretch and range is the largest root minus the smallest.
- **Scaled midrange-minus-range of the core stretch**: 207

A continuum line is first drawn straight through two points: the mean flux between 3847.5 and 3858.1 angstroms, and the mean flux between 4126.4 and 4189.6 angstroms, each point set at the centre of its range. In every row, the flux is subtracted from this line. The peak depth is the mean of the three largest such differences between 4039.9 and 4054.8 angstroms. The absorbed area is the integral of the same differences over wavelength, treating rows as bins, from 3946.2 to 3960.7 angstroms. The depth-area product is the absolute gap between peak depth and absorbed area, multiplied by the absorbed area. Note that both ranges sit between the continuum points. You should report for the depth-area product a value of 33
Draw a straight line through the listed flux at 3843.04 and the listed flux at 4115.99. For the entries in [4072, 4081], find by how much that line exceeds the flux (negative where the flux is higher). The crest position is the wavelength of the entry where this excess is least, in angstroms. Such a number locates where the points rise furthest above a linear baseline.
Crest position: 4080.13 angstroms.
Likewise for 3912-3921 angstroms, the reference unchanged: 3916.29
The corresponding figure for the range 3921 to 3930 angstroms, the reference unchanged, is 3927.12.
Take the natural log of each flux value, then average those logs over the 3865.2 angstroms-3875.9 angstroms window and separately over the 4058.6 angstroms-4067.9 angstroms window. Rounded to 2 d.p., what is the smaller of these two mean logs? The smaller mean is 1.76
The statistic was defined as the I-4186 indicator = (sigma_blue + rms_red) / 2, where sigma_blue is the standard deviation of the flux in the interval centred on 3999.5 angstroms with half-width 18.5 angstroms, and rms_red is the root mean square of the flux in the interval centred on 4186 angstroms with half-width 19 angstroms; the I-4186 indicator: 2.5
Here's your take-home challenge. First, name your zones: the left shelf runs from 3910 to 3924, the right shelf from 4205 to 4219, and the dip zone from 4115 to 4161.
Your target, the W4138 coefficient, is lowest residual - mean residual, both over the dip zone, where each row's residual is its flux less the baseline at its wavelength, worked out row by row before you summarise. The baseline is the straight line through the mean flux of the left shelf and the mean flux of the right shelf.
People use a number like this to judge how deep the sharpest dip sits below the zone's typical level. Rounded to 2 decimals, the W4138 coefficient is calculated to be -0.31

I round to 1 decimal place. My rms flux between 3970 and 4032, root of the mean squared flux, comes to 5.6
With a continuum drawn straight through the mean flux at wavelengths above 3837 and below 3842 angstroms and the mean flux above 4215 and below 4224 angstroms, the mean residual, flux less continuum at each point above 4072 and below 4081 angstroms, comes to 0.5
